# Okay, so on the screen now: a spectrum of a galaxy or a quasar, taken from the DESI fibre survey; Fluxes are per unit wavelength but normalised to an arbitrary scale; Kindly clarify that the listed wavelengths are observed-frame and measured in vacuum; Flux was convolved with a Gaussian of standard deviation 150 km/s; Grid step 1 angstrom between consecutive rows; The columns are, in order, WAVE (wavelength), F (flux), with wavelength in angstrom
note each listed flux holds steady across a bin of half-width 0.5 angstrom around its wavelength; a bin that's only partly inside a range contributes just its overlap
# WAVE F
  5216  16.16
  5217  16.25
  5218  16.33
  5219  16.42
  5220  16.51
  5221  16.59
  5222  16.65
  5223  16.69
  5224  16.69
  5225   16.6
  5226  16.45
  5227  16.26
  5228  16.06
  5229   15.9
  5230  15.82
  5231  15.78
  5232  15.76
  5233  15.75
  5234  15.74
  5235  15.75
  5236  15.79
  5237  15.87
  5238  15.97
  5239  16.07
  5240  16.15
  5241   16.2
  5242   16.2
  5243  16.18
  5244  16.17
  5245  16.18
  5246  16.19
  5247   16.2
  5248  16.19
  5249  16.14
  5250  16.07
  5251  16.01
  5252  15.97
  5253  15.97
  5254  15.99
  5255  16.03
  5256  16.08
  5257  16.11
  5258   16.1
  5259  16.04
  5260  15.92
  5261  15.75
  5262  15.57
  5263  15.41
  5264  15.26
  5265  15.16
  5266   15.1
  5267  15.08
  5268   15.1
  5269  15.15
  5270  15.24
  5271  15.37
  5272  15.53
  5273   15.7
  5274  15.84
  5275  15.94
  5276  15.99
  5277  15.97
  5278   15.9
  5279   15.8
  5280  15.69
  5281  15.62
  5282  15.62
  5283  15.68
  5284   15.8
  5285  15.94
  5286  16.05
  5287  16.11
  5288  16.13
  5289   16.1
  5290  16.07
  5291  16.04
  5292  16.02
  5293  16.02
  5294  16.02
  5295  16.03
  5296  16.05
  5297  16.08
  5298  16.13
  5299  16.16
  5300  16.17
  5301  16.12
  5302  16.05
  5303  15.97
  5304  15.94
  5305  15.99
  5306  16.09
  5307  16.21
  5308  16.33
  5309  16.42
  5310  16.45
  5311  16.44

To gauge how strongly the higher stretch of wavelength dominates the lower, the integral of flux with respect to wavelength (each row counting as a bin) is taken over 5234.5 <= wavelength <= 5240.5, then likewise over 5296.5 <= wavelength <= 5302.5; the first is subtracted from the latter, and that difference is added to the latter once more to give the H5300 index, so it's 98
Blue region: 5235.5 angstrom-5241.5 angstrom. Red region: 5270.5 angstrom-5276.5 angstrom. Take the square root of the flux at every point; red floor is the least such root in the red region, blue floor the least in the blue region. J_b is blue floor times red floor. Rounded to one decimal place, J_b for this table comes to 15.6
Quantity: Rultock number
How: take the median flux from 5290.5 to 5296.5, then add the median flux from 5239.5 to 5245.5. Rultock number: 32.2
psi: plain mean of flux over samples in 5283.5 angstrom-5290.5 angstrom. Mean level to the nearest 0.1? 16.0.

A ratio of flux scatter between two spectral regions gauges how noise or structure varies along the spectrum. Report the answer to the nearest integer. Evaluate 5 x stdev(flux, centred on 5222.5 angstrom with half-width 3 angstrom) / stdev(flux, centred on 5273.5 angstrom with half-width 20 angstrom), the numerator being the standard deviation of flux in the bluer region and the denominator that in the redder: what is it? 1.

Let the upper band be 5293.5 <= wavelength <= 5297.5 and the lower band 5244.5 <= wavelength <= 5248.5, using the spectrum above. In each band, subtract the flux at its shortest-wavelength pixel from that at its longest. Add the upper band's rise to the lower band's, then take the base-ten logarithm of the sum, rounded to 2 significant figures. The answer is -1.2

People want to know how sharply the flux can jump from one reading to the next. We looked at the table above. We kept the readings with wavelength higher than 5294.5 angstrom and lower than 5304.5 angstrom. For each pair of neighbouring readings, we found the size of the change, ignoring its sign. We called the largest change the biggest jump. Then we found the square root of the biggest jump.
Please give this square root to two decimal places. 0.28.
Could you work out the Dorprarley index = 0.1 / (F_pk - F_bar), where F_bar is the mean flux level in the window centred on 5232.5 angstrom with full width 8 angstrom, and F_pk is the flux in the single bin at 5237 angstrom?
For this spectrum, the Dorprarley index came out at 1.2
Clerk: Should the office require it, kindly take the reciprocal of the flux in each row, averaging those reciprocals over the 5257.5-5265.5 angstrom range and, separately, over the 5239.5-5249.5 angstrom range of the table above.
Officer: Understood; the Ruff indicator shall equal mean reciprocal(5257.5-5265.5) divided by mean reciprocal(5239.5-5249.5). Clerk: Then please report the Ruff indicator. 1.034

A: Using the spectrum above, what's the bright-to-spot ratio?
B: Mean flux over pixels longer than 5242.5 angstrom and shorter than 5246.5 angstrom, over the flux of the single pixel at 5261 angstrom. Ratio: 1.027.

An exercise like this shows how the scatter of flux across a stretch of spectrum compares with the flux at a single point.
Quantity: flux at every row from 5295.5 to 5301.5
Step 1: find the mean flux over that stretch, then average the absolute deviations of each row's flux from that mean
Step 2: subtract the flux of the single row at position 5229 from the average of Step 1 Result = -15.9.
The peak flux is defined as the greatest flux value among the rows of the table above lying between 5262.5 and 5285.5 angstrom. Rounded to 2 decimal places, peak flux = 15.99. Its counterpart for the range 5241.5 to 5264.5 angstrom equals 16.20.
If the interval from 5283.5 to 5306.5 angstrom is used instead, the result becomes 16.17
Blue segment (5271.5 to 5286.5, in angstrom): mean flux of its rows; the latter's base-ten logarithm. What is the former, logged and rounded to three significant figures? 1.20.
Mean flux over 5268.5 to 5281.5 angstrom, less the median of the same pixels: -0.028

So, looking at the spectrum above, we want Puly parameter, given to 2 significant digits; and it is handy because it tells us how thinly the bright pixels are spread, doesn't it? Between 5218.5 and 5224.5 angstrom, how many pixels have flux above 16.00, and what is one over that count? 0.17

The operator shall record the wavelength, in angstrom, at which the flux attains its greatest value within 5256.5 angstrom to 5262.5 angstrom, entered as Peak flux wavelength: 5257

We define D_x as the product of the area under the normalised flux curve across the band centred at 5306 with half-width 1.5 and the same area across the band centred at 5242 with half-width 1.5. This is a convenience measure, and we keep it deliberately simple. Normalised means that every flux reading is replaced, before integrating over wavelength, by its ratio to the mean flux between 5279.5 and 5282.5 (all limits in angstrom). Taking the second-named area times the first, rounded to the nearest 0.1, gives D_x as 9.6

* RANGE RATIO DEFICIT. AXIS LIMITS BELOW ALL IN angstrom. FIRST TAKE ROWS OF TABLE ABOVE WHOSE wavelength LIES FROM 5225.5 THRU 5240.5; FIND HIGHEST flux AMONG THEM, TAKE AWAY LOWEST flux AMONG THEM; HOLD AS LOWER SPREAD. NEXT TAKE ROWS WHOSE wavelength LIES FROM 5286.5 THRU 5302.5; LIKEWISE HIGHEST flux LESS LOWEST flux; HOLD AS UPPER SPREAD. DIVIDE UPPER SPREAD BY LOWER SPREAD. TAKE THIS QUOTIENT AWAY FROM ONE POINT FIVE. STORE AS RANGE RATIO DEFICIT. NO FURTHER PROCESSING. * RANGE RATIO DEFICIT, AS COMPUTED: 1.3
